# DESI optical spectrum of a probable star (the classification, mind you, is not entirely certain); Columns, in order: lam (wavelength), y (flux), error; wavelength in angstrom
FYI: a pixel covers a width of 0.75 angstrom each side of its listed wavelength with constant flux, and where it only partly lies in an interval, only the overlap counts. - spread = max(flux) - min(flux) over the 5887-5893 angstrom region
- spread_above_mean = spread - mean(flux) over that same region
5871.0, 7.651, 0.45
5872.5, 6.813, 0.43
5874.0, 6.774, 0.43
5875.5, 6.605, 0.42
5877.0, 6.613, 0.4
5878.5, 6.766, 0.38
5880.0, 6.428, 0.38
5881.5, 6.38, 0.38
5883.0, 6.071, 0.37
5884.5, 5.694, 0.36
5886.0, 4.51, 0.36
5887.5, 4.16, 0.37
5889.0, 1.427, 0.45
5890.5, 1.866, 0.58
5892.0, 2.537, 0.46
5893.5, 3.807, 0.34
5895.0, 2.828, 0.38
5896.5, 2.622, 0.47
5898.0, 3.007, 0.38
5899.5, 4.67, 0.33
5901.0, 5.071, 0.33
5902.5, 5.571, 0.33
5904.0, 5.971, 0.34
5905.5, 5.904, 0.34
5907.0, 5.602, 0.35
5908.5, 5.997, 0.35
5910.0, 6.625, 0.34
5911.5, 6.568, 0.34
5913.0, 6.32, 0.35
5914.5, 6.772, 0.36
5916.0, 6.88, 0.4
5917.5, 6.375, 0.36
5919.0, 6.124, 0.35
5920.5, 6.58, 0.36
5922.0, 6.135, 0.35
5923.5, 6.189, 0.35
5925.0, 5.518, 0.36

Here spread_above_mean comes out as 0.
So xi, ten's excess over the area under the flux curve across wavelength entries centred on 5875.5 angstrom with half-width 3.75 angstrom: -40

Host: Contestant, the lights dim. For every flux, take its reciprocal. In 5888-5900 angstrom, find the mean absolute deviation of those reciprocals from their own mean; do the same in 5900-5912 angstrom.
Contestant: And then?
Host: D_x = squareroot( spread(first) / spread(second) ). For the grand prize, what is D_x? 3.2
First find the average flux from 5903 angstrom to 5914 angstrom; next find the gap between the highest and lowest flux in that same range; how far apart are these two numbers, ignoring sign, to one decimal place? 5.1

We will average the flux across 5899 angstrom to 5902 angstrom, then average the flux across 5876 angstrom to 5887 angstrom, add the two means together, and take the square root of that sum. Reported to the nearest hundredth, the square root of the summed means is 3.31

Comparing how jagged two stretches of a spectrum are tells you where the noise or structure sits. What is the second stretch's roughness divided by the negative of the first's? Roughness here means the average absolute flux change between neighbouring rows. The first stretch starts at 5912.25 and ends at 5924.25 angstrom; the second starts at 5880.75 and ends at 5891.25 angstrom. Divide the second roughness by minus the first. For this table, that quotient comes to -2.8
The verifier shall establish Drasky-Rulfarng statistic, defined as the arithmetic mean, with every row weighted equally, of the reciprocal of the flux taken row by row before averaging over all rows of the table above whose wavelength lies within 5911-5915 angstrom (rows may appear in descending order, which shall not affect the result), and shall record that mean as 0.153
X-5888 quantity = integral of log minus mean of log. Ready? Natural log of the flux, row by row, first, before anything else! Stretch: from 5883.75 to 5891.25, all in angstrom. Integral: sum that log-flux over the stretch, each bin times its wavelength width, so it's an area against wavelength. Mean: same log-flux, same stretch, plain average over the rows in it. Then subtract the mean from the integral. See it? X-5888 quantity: 7.3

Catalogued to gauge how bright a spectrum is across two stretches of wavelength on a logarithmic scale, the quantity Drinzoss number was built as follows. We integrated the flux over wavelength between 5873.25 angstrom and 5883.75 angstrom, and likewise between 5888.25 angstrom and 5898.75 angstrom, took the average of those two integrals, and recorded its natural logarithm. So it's 3.87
